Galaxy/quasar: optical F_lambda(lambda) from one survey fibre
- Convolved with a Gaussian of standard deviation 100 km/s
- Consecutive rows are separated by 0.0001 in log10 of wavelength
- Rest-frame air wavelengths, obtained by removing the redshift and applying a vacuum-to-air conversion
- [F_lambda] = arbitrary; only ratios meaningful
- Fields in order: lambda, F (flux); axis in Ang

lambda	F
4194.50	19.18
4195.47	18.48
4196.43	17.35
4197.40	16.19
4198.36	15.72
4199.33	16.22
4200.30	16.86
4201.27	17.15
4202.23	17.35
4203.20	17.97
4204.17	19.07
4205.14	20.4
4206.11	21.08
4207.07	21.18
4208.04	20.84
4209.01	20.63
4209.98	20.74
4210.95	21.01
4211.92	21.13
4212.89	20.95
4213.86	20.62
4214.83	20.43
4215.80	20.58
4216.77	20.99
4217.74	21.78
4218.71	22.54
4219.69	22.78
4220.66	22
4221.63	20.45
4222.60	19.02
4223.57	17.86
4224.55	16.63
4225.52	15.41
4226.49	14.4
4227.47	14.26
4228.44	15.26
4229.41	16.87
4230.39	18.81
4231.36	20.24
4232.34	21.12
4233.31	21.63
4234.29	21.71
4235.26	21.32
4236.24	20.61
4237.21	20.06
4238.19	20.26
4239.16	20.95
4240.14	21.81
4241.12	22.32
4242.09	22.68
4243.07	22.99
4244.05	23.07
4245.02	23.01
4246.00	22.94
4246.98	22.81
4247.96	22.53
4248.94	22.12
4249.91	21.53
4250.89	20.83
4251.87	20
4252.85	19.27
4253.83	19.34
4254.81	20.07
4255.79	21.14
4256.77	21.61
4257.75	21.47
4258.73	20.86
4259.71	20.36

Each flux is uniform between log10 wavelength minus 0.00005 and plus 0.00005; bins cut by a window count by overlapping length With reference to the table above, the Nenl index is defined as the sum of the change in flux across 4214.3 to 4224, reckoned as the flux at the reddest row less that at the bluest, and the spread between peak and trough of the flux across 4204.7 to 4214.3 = -1.8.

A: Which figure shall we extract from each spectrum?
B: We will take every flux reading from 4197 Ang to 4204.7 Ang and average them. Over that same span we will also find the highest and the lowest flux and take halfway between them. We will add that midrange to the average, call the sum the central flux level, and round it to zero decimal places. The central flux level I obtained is 34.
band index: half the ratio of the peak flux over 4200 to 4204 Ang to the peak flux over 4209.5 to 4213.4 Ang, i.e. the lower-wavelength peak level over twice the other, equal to 0.425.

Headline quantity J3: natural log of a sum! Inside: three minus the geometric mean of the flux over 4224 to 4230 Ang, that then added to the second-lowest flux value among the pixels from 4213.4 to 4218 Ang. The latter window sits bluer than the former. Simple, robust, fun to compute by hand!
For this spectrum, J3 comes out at 2.1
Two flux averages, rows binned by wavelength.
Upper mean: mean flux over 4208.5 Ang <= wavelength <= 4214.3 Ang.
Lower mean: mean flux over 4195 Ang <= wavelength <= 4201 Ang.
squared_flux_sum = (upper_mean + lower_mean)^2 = 1418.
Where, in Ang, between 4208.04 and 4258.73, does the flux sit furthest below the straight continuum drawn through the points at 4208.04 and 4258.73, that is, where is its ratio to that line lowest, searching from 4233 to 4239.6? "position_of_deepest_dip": 4237.21 Ang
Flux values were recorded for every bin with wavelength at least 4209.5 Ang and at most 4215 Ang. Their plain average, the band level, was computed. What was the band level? 20.8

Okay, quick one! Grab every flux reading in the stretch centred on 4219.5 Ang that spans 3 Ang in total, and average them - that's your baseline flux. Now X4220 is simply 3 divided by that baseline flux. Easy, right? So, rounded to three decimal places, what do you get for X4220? 0.134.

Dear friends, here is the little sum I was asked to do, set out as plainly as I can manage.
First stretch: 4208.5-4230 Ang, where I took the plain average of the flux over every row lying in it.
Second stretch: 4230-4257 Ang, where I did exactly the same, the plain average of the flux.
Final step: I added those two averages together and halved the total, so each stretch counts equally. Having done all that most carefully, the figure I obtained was 20.3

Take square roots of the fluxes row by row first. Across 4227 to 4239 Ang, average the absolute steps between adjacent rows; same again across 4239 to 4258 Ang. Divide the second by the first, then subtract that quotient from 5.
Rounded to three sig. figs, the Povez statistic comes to 4.51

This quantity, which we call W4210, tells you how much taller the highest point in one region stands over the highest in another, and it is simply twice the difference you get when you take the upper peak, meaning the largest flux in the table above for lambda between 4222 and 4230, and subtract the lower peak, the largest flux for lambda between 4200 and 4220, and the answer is -8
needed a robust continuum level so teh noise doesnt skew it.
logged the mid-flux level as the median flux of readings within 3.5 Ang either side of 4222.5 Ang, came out 19.0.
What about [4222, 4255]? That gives 20.7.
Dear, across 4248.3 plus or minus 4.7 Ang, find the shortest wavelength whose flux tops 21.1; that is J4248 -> 4244.05 Ang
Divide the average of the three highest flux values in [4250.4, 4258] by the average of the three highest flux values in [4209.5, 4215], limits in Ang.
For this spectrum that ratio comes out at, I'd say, 1.02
